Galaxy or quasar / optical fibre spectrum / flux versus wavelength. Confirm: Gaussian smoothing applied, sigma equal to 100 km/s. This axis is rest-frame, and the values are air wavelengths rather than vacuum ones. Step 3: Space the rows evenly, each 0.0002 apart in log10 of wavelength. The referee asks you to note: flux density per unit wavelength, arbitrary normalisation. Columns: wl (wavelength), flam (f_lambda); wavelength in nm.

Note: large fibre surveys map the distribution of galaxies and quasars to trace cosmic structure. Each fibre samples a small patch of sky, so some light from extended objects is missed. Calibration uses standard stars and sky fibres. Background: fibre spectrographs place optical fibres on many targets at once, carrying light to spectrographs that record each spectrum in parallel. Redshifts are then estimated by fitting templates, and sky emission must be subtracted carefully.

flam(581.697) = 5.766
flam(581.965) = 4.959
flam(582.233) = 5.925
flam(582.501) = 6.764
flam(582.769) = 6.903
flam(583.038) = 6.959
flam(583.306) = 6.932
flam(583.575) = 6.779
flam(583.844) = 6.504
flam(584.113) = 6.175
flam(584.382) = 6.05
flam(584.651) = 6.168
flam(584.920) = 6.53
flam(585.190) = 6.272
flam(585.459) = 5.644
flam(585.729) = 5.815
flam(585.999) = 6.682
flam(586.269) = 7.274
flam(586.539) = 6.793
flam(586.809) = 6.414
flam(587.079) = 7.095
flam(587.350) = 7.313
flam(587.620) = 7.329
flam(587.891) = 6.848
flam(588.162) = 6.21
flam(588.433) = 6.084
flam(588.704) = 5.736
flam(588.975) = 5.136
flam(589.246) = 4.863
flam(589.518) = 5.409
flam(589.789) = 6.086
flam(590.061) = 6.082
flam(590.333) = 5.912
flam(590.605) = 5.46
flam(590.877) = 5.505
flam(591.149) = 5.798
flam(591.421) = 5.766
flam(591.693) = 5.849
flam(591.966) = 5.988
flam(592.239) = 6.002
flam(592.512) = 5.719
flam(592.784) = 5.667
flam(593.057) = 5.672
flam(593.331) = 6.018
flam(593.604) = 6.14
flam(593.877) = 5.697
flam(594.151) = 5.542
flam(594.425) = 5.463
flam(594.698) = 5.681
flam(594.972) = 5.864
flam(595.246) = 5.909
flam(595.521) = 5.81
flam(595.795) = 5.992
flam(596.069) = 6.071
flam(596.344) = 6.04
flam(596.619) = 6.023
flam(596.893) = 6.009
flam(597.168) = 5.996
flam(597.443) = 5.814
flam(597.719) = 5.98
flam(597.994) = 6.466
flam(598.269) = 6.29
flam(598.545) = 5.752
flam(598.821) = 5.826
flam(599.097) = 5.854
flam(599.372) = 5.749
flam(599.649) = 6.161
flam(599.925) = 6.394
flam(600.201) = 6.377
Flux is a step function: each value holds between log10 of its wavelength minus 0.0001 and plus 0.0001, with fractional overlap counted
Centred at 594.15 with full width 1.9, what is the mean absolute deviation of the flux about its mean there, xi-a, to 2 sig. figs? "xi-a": 0.20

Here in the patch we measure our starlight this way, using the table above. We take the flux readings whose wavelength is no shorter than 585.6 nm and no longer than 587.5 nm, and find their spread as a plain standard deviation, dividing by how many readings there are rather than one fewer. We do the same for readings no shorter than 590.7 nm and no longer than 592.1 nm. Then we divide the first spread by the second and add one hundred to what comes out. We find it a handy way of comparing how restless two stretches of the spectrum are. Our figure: 103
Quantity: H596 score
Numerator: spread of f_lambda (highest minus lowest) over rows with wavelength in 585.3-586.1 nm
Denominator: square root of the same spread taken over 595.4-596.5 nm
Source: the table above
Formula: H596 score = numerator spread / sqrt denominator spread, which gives 2.0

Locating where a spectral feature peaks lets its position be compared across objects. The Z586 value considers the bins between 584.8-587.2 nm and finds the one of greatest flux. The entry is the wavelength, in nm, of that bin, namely 586.269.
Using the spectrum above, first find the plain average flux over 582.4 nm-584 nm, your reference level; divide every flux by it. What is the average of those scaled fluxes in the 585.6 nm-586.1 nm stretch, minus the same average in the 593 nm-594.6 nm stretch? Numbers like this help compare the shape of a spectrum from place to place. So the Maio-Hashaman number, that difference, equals 0.07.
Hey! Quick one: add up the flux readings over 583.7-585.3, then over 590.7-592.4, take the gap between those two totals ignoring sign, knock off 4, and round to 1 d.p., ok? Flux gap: -1.2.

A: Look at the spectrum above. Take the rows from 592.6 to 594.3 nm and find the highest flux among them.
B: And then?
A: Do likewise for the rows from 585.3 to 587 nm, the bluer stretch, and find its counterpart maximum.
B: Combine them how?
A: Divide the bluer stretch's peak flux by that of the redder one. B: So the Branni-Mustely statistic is 1.185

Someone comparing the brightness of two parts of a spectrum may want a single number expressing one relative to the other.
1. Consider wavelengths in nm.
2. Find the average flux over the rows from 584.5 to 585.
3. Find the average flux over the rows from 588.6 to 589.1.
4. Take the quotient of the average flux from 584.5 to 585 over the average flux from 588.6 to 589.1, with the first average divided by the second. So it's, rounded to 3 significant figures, 1.17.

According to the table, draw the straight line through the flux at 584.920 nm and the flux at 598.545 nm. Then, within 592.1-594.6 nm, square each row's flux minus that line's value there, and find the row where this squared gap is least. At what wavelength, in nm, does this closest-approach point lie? 593.331 nm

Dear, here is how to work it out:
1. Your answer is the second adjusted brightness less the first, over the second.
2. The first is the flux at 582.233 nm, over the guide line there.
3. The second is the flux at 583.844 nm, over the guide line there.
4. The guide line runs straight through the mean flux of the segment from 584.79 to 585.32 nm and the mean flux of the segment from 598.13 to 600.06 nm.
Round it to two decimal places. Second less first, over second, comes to 0.10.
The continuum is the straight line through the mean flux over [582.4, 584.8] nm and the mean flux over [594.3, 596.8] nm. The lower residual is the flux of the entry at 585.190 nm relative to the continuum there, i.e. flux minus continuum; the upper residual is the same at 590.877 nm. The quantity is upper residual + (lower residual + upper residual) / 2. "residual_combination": -1.1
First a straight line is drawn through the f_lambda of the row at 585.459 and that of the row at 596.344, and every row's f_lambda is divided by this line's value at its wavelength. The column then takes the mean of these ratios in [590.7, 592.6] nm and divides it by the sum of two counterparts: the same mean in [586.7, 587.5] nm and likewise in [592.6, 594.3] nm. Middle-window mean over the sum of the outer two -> 0.45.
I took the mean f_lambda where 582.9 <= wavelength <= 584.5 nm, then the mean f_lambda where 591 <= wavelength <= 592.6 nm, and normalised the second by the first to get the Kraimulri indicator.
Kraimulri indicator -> 0.89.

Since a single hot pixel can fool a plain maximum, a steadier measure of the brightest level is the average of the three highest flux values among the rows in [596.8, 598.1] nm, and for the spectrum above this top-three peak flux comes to 6.16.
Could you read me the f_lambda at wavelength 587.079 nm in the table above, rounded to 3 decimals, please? 7.095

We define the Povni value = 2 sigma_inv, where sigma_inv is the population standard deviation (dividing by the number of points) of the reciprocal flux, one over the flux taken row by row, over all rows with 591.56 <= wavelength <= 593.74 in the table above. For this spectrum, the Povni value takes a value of 0.010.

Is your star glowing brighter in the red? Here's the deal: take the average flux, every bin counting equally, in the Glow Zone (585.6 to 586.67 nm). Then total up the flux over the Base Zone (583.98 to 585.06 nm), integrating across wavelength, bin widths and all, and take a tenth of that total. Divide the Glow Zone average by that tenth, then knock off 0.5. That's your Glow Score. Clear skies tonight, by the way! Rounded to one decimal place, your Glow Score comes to 9.4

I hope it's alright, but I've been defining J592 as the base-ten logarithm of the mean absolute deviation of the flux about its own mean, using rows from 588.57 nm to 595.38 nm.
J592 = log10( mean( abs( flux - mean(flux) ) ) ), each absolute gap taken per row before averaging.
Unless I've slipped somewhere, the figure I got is -0.65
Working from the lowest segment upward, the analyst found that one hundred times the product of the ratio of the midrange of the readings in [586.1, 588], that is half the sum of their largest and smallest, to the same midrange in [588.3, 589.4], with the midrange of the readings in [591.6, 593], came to 732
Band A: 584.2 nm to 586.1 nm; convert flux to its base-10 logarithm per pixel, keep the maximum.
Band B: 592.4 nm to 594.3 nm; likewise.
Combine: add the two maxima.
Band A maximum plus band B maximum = 1.61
